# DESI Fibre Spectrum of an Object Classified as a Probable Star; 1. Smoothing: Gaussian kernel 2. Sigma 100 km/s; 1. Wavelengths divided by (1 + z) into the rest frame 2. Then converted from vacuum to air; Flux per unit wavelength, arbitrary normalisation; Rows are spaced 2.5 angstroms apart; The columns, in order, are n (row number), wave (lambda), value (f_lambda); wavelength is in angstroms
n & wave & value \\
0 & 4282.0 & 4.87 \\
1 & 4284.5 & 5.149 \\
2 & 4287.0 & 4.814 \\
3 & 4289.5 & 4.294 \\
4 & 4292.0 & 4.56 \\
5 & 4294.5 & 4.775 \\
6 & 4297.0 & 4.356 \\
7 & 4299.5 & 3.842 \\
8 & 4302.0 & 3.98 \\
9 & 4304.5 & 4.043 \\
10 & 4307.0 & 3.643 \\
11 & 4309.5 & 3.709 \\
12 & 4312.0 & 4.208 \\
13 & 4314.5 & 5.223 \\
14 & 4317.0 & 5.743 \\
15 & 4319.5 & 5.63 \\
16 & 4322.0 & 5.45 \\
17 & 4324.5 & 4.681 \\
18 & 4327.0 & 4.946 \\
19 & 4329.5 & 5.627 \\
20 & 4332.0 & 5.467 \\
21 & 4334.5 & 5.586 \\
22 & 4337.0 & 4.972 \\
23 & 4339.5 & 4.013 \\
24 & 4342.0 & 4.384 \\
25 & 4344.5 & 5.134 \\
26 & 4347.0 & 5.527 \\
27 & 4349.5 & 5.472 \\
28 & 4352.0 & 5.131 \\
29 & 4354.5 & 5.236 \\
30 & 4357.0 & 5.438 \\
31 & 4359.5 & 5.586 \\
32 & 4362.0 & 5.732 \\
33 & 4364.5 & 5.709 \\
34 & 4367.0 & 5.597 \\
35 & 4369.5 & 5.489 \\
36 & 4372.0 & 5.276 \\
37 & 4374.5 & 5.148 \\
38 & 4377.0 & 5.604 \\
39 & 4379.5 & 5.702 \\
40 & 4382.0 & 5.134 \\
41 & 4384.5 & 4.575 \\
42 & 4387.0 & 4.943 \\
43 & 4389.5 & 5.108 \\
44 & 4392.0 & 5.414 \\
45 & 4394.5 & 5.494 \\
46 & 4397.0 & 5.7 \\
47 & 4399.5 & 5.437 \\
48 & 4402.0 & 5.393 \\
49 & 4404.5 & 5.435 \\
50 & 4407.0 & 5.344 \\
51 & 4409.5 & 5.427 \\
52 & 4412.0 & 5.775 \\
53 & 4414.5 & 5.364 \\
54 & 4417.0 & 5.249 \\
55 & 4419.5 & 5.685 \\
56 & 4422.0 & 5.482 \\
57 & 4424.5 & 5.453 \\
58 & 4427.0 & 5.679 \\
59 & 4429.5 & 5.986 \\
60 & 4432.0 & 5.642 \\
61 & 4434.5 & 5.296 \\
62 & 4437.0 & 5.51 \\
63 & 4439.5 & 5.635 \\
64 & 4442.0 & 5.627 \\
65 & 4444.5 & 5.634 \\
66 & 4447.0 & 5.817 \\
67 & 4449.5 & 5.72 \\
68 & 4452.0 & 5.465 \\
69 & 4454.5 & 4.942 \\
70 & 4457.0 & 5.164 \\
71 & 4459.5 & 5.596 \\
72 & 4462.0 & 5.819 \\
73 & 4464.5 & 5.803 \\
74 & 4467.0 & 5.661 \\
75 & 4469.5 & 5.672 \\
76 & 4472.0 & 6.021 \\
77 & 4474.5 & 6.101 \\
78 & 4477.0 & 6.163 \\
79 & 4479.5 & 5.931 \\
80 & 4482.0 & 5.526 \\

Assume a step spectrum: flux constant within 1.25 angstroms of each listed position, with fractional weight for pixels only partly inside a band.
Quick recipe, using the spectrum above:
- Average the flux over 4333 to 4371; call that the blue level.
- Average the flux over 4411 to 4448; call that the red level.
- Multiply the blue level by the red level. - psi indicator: 29.4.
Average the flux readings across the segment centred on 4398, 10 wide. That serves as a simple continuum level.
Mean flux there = 5.51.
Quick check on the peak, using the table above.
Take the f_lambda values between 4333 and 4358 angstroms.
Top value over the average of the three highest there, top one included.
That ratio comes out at 1.01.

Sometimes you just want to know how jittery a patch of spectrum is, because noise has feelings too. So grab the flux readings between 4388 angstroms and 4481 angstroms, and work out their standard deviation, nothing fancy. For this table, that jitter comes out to 0.27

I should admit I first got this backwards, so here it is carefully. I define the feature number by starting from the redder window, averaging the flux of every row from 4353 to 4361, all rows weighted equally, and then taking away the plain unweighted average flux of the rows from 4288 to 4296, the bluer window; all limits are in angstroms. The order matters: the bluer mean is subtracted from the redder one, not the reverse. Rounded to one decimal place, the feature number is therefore 0.9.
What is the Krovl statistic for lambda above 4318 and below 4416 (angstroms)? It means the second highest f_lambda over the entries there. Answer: 5.732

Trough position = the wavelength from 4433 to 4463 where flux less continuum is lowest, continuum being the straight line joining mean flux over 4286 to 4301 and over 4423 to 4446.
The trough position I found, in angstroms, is 4454.5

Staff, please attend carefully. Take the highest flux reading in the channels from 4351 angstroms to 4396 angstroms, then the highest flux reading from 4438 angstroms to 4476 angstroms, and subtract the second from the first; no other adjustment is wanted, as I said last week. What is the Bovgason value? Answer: -0.37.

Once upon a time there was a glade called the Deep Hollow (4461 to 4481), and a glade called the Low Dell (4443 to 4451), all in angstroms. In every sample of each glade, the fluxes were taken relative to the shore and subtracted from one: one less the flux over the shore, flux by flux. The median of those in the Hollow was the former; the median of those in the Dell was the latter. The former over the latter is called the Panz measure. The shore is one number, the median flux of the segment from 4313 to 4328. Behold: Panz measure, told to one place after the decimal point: 1.4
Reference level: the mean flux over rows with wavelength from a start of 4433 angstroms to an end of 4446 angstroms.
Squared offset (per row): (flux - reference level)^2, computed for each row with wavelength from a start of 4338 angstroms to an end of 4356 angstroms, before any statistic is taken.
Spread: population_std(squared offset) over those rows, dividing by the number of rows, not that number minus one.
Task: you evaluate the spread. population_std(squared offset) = 0.84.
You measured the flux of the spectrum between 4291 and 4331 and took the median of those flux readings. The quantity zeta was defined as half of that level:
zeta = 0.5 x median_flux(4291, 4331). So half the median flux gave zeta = 2.31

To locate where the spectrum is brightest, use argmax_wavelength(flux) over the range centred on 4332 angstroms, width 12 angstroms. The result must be 4329.5 angstroms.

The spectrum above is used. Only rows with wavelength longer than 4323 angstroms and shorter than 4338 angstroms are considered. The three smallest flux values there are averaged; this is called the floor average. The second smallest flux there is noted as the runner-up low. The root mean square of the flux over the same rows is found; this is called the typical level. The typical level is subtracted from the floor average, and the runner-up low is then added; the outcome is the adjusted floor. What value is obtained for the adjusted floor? 4.59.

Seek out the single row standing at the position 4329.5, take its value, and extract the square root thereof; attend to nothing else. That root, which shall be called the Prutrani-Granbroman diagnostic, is 2.37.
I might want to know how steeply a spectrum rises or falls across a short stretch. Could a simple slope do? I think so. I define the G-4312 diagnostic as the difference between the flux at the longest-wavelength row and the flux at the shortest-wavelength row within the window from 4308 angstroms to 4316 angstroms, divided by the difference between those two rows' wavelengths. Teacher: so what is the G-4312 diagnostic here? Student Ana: 0.30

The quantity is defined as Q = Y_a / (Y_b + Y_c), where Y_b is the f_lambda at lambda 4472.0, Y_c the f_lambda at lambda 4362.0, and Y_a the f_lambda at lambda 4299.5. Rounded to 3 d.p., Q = 0.327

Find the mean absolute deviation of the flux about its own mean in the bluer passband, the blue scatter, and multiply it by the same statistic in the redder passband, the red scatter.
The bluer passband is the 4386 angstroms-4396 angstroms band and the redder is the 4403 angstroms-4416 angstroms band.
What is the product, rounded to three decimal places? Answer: 0.026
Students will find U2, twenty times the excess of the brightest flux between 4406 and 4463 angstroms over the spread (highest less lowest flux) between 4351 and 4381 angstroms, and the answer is 108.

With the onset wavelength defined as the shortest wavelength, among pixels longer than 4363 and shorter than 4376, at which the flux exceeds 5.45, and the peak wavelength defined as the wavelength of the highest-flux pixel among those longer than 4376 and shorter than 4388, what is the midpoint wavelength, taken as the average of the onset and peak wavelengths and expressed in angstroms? 4372.0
